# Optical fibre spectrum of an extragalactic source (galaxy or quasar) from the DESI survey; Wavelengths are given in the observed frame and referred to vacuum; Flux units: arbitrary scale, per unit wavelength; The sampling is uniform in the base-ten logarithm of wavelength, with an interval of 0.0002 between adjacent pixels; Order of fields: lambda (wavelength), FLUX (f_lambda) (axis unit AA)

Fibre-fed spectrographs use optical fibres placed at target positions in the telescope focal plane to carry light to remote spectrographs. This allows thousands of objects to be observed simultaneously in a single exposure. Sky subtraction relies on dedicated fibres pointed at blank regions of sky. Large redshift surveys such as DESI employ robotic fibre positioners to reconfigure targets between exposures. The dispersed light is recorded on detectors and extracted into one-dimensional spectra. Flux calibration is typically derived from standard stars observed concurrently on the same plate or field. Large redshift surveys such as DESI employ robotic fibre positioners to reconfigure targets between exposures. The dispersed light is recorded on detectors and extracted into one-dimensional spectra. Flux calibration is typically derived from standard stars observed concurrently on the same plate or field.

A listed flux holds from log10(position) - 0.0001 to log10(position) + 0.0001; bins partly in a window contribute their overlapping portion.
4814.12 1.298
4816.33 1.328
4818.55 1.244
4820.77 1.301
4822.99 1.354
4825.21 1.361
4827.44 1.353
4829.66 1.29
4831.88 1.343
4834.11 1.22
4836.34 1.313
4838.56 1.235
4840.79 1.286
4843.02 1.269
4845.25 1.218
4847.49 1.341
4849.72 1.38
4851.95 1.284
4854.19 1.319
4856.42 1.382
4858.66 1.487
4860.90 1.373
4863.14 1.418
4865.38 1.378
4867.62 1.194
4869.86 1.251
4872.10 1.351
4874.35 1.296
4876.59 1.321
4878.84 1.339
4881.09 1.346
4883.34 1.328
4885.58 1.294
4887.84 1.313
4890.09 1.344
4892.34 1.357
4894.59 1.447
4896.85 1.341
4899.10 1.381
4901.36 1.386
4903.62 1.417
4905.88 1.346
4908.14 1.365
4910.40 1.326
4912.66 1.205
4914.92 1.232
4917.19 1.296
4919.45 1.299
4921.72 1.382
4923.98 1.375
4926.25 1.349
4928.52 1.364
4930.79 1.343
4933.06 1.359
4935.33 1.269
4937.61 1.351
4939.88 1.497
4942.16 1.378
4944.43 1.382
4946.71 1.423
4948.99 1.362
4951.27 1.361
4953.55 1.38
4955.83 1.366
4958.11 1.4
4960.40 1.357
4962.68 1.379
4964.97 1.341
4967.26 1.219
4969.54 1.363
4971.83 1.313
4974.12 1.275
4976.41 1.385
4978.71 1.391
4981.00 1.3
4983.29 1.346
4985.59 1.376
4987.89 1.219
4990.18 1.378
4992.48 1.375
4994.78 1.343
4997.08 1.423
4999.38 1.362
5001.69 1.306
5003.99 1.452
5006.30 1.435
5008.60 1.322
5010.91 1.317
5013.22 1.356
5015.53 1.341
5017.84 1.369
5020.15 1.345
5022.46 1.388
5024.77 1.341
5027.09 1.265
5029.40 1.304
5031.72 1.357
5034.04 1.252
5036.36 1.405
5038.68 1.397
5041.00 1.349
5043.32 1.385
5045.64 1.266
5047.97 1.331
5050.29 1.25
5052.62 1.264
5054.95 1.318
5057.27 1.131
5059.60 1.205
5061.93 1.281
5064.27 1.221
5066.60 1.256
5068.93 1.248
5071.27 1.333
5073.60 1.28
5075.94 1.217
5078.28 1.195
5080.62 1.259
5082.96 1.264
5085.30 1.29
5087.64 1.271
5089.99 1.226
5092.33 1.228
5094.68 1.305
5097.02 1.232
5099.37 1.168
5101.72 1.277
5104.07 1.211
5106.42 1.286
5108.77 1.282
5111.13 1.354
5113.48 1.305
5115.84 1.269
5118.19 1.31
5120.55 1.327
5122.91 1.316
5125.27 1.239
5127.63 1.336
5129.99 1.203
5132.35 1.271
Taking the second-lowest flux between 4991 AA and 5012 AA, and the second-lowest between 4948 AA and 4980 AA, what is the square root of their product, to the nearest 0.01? 1.30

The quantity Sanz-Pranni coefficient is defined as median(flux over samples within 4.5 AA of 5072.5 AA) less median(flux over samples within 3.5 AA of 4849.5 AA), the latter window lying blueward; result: -0.077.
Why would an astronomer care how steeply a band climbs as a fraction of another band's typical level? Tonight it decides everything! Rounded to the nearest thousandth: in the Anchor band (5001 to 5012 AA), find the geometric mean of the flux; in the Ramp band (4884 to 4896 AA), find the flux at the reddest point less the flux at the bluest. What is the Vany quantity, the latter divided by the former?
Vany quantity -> 0.112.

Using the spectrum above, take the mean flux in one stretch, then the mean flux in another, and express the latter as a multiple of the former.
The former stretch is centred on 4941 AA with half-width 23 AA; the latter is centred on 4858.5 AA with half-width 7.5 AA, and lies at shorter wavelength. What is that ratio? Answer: 1.01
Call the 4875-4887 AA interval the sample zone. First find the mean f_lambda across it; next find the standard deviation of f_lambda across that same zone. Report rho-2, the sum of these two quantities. 1.34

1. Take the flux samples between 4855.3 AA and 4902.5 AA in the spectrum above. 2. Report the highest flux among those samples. 1.487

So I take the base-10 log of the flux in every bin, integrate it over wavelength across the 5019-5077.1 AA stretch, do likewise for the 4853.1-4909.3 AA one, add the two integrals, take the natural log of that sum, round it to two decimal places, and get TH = 2.63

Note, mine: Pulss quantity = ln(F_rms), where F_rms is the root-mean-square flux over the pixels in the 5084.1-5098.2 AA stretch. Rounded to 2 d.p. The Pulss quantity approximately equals 0.23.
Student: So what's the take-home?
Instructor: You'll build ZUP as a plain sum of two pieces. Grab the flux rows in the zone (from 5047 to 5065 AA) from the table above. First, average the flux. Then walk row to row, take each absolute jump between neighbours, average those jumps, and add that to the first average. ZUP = 1.33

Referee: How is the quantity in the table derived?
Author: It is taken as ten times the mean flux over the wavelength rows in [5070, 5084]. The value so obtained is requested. 12.6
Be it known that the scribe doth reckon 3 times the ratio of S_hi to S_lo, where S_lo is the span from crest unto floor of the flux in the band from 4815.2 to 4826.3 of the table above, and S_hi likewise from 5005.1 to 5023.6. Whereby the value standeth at 3.0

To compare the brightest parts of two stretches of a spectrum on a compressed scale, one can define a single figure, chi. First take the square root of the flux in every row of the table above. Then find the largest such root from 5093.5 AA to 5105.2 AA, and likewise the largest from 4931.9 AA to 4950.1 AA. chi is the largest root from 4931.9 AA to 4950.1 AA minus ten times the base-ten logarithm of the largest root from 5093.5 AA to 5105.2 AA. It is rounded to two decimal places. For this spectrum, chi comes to 0.65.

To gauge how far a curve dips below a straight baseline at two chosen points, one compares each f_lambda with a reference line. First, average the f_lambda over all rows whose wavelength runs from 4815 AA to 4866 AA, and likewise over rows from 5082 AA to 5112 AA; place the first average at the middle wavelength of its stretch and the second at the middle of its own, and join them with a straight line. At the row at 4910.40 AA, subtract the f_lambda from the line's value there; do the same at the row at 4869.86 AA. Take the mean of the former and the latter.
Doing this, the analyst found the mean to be 0.02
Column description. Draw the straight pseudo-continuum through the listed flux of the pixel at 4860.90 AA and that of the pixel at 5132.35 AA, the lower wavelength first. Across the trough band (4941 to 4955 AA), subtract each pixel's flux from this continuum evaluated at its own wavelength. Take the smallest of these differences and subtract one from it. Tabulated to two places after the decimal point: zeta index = -1.08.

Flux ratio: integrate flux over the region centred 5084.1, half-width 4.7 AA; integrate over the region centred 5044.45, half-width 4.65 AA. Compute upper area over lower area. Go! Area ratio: 0.96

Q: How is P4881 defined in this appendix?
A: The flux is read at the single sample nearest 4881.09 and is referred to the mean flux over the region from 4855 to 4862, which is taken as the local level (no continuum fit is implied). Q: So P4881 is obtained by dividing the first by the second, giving 0.95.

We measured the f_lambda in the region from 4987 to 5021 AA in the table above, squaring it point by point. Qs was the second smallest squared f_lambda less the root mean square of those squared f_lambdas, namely -0.14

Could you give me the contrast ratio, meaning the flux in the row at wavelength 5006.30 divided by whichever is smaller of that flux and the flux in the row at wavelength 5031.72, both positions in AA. 1.06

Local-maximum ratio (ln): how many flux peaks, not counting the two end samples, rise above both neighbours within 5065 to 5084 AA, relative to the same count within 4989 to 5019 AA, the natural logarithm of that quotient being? -1.1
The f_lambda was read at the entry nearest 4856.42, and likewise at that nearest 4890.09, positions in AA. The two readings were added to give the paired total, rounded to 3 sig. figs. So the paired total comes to 2.73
